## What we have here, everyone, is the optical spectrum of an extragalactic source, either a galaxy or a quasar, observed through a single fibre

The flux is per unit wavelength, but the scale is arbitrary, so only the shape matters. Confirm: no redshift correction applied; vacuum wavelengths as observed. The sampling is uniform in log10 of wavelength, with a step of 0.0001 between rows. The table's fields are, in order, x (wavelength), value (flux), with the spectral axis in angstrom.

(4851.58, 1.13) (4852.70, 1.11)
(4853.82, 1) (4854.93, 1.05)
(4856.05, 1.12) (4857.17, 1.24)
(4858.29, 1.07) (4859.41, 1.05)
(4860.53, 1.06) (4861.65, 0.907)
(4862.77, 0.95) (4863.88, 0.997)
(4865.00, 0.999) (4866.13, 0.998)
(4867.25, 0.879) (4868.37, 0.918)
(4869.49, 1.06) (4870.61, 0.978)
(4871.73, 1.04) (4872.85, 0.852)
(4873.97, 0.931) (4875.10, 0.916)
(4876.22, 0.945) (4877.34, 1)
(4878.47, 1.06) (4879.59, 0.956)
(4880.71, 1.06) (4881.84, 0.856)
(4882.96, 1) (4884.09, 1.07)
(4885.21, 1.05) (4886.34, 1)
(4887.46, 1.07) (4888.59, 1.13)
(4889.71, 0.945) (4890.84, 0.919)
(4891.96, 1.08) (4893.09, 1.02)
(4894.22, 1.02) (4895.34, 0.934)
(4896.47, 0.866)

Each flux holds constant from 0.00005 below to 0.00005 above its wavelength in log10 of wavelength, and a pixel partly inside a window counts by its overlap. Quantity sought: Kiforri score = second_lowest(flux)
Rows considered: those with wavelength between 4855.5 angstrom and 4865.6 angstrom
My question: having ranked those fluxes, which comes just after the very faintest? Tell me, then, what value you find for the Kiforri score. 0.95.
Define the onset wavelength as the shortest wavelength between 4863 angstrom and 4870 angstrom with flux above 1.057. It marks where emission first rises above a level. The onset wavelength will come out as 4869.49 angstrom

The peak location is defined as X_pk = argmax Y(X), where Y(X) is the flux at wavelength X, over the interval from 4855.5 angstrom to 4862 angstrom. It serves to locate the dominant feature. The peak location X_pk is 4857.17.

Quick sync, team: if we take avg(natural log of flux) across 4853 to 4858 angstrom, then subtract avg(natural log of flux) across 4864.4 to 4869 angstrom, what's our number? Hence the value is 0.15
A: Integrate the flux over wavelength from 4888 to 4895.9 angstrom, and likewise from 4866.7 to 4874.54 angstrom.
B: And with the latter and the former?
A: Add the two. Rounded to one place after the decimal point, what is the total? 15.4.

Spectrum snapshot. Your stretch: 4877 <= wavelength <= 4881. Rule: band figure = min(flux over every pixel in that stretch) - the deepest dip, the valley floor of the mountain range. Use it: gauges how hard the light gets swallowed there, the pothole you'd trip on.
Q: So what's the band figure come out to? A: 0.956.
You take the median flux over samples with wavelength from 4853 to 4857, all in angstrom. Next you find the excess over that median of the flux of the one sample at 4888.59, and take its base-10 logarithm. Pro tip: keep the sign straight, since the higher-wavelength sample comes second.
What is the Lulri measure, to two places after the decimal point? -1.10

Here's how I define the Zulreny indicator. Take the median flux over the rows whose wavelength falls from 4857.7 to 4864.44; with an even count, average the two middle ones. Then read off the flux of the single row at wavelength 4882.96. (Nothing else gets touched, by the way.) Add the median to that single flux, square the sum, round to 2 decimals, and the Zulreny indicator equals 4.09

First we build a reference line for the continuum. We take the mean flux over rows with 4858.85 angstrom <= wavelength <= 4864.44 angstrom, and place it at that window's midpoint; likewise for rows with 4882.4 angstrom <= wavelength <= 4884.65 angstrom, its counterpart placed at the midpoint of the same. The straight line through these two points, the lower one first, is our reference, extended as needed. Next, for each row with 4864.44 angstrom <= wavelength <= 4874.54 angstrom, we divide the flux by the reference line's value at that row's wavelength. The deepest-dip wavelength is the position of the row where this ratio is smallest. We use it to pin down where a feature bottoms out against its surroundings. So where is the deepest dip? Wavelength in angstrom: 4872.85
